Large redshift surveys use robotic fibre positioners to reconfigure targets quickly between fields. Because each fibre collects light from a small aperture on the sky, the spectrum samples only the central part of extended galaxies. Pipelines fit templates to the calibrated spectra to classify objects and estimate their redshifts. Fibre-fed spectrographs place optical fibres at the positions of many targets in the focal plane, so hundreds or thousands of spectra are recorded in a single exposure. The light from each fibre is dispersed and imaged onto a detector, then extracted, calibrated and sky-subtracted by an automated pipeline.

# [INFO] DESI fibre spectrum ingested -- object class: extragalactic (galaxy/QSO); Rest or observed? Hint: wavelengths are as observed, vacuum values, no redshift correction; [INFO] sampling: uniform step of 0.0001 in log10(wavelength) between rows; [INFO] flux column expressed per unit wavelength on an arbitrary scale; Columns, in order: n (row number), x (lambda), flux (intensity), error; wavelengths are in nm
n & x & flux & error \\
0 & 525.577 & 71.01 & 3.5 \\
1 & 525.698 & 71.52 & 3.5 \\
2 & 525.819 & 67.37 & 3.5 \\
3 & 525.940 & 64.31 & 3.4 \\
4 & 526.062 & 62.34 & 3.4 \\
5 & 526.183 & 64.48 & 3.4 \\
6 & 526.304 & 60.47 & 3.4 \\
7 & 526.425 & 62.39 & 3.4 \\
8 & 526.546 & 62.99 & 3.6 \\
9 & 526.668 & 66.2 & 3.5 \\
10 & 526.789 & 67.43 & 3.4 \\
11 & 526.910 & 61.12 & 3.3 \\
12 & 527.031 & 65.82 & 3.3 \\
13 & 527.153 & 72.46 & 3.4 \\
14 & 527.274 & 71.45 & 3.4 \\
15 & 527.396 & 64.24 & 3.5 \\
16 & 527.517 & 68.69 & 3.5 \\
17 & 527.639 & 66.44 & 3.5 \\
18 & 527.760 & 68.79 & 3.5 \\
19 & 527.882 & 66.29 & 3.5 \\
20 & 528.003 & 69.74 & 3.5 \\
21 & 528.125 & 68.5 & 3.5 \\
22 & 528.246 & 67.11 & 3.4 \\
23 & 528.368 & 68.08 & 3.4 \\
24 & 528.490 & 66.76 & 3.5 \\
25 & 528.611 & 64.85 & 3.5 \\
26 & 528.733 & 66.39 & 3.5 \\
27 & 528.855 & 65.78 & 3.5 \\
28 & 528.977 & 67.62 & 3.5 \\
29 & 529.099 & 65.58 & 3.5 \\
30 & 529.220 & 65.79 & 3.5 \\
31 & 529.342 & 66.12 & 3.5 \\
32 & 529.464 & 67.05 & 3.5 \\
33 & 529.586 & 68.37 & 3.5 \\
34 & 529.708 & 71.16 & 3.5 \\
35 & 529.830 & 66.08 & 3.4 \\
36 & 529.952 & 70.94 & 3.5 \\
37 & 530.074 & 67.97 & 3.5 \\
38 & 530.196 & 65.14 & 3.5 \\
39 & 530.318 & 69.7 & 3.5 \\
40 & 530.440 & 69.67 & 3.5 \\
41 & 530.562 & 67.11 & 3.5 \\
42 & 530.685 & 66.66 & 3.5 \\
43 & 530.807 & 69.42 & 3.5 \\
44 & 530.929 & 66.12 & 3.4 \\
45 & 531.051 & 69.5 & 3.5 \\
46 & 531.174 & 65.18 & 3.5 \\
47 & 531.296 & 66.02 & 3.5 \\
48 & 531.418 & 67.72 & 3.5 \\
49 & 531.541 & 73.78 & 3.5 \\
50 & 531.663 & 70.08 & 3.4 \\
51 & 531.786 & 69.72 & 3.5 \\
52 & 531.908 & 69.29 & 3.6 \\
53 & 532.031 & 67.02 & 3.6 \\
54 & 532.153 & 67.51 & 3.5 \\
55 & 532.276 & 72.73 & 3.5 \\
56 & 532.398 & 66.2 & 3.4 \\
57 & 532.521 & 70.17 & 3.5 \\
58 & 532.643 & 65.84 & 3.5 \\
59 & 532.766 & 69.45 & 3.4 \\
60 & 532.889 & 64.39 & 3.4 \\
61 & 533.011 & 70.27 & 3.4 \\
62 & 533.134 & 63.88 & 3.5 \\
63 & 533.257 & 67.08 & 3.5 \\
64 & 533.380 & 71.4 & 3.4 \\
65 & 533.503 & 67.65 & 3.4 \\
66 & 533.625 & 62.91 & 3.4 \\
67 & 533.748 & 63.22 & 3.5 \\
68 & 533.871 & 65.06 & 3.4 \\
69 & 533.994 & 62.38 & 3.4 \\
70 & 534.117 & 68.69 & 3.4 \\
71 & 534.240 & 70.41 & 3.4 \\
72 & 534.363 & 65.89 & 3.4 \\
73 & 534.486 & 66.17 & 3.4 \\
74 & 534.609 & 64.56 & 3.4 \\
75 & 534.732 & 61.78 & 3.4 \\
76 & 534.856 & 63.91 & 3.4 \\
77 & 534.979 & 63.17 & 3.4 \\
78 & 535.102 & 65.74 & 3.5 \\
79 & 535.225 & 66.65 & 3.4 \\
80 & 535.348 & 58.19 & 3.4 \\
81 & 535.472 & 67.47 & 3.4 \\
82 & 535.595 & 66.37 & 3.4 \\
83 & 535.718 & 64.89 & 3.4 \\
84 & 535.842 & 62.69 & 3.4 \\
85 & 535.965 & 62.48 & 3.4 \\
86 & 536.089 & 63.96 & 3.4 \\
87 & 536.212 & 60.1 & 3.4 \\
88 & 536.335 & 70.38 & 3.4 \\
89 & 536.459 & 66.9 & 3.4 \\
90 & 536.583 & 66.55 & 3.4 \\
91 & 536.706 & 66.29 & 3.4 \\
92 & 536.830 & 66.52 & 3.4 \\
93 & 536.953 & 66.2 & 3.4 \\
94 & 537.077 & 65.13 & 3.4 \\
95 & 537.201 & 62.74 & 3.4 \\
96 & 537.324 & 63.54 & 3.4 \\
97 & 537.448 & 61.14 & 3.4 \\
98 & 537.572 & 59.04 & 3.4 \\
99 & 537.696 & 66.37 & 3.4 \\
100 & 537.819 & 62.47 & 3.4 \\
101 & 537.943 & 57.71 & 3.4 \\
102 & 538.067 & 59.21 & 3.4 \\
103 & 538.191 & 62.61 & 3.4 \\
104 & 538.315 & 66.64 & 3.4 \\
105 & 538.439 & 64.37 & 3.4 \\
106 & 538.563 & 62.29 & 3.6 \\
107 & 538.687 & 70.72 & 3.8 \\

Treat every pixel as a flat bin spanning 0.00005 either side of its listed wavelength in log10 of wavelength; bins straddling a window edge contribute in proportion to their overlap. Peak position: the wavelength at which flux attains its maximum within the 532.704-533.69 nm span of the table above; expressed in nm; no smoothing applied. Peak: 533.380 nm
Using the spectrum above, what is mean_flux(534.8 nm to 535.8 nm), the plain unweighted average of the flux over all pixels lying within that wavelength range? 64.5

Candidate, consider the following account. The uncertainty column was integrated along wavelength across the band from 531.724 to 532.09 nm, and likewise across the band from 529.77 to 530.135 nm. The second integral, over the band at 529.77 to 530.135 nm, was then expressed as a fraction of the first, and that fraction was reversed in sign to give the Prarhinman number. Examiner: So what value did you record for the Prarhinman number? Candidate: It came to -0.97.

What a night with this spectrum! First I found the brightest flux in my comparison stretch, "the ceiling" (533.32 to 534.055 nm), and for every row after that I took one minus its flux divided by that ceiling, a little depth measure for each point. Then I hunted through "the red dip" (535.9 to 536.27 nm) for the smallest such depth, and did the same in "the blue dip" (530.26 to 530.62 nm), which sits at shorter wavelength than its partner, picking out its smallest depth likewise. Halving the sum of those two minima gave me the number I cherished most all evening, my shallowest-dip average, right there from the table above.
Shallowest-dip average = 0.064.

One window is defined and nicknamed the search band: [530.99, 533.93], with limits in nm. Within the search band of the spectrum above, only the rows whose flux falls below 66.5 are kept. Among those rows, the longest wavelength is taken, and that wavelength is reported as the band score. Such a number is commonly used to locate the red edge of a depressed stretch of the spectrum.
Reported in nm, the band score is 533.871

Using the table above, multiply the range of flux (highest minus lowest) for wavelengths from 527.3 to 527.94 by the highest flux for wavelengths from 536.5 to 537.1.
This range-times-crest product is 303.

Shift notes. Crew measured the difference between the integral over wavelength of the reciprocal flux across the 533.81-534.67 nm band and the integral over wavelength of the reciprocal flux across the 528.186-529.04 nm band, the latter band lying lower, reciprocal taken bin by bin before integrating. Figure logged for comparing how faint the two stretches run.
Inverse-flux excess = 0.0002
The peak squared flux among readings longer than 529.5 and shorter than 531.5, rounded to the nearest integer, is 5064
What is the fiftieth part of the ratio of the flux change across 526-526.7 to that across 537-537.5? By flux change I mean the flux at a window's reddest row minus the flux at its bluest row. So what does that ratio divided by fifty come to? -0.019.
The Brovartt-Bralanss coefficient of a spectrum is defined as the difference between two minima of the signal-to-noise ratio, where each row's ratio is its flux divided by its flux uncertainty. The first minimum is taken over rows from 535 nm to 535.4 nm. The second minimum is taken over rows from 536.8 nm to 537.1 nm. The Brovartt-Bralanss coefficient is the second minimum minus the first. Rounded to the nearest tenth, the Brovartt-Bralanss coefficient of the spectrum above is 2.0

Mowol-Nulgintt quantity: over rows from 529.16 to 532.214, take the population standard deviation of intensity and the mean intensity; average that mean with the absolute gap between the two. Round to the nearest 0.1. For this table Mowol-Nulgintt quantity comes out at 67.1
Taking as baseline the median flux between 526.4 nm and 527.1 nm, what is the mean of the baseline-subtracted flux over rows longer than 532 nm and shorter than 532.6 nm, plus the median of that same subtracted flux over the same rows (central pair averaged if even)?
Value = 7.4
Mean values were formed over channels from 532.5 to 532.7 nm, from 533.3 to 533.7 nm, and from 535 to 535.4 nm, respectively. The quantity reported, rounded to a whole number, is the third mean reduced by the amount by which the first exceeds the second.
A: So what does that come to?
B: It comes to 63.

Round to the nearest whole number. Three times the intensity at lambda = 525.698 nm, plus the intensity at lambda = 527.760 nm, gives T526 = 283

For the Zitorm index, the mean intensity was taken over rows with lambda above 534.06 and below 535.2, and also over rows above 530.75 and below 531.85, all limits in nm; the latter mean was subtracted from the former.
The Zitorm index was -3.0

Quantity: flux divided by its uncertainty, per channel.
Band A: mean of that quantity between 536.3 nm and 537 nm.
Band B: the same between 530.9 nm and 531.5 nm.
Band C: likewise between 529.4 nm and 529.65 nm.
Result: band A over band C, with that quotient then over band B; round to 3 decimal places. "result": 0.053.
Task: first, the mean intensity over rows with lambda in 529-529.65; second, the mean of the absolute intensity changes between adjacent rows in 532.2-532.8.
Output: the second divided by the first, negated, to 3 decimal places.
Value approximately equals -0.069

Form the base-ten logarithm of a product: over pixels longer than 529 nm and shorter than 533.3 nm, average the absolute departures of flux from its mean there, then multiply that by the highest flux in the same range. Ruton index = 2.17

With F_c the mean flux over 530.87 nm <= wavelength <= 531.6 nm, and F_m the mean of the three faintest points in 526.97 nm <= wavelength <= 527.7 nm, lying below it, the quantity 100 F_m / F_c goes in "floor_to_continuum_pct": 96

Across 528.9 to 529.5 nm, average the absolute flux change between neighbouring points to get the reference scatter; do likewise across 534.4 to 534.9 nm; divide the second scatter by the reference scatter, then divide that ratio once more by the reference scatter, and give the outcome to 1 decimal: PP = 2.8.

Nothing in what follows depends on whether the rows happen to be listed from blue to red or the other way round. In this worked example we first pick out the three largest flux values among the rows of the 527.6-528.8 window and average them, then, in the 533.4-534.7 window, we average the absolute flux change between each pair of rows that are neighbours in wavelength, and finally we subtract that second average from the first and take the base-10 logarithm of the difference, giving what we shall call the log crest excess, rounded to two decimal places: 1.82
